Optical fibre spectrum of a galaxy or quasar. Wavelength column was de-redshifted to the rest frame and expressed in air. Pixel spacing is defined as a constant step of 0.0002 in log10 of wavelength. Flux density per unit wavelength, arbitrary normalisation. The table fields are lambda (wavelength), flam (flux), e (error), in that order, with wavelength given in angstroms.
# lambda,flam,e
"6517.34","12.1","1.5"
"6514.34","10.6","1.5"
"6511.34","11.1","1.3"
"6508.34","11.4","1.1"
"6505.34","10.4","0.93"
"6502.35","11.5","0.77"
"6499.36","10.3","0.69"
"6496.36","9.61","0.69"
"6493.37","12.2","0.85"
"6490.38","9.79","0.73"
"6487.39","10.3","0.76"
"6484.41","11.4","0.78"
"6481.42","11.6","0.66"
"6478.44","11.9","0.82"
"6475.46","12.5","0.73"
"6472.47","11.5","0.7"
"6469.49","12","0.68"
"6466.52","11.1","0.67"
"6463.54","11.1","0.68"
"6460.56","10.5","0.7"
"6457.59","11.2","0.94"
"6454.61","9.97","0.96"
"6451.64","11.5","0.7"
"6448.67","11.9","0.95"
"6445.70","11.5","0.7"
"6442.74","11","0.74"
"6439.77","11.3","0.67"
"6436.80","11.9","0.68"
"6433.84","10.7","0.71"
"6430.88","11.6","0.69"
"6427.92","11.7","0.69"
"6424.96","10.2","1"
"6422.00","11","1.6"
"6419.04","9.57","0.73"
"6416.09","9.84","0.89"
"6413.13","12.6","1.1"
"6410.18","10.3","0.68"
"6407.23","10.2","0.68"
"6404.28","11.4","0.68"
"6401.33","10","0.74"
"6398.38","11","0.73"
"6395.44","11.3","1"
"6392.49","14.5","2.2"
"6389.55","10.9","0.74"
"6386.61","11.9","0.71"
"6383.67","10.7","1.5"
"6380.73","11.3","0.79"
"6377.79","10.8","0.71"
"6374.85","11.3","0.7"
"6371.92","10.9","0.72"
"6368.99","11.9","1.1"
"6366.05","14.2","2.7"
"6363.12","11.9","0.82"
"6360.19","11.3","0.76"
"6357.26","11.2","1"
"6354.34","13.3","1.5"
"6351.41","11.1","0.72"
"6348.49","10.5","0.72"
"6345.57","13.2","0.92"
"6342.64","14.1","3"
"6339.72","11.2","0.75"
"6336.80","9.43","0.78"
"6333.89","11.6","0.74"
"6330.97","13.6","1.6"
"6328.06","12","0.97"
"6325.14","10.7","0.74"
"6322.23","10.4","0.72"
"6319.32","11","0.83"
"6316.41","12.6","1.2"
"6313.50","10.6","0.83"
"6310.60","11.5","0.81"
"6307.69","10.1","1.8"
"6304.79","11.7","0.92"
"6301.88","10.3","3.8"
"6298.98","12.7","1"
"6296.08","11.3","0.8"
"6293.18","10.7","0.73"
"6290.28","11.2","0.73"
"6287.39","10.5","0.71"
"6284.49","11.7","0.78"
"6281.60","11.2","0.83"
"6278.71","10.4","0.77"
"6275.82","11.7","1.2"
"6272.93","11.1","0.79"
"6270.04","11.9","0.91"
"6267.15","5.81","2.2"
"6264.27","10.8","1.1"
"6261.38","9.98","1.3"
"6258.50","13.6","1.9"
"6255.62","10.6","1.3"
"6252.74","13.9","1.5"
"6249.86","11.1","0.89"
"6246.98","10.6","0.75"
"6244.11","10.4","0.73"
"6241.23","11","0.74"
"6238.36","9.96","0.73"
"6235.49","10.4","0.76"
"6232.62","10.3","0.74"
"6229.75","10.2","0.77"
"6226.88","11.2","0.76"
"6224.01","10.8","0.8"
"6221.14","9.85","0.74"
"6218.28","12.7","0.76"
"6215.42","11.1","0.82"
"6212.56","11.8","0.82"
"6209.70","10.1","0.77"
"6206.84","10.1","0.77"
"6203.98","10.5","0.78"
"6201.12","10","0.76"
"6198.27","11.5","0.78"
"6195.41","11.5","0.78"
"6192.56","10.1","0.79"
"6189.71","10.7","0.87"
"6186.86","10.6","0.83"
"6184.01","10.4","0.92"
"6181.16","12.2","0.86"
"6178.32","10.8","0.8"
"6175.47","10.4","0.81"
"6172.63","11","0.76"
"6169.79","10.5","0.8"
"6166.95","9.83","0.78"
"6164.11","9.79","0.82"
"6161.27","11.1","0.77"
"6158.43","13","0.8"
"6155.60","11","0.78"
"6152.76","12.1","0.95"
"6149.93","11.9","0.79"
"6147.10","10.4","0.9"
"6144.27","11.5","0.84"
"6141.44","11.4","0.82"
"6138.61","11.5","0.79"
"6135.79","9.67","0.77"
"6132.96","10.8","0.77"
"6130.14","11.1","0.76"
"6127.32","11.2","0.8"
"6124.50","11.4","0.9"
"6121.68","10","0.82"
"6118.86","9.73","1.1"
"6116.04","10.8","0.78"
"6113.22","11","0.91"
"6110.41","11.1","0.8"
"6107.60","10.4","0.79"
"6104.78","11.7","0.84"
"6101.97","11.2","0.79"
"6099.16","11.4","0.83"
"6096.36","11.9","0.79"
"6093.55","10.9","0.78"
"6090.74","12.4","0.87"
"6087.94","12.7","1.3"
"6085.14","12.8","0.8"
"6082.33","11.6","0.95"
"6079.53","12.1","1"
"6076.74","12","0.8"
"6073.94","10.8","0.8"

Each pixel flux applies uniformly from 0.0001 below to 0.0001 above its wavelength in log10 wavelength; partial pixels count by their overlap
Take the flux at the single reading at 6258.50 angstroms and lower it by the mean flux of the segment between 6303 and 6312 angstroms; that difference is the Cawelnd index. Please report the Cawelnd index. 2.5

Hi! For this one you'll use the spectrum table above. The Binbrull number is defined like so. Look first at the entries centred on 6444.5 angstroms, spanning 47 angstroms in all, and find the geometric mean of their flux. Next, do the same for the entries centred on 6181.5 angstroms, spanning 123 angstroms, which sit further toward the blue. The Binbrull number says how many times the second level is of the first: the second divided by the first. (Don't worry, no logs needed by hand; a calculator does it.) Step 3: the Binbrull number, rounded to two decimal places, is 0.97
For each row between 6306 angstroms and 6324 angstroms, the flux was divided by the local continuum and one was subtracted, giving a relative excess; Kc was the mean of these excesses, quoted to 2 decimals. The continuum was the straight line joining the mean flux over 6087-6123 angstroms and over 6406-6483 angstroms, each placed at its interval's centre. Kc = -0.01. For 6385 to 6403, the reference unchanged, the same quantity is 0.04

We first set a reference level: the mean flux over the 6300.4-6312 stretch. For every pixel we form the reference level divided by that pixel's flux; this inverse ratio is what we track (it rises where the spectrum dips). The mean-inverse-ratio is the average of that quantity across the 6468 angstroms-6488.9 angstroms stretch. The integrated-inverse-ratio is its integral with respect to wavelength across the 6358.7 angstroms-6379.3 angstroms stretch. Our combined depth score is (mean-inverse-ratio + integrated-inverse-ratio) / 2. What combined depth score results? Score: 10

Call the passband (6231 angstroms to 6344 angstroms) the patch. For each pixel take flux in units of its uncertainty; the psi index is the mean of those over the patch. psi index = 11.8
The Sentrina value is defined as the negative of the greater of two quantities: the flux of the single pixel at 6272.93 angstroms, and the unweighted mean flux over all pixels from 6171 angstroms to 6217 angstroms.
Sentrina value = -11.1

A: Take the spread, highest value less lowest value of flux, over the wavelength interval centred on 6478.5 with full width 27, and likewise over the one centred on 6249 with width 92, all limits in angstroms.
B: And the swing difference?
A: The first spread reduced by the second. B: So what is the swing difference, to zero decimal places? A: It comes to -5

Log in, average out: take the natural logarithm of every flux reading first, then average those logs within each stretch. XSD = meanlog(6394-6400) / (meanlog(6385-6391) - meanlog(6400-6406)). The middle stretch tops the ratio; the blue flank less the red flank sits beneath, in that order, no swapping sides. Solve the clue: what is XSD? 37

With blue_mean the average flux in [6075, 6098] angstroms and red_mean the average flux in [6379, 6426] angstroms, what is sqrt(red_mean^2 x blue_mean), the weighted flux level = 38.3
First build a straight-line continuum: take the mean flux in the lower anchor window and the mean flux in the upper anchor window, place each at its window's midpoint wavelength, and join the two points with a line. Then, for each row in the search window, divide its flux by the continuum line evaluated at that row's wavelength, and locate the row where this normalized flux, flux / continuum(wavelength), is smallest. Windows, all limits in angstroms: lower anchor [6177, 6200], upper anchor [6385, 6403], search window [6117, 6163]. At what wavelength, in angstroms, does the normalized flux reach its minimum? 6135.79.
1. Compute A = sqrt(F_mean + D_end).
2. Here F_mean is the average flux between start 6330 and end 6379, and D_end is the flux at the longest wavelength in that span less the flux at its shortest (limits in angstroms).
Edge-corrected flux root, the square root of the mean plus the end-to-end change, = 3.01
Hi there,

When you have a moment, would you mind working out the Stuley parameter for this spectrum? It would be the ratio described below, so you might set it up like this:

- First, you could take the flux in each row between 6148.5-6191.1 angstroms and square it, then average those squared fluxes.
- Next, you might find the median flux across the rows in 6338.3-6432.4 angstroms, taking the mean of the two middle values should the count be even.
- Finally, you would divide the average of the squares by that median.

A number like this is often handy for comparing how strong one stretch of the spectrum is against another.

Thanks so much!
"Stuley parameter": 10.9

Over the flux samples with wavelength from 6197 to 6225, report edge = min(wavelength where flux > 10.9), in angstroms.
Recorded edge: 6198.27 angstroms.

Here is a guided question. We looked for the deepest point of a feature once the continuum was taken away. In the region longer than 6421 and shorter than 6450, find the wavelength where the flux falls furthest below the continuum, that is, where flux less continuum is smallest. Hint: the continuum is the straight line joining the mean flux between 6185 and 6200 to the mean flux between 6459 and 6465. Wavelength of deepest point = 6424.96 angstroms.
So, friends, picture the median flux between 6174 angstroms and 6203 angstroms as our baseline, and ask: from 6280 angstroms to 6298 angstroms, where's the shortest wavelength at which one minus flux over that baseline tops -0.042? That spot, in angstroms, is 6287.39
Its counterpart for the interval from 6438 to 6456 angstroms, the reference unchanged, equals 6442.74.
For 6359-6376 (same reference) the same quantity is 6371.92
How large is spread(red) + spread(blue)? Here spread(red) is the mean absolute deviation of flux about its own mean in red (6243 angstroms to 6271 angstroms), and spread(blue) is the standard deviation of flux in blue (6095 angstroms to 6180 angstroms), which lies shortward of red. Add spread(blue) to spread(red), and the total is 2.2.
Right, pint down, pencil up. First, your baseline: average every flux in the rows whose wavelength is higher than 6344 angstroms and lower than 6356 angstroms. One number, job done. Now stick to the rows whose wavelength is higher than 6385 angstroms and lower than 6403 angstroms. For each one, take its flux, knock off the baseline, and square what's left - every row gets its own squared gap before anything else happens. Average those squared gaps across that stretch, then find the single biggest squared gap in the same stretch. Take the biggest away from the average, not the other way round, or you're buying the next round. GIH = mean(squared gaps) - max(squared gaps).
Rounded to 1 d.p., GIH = -3.9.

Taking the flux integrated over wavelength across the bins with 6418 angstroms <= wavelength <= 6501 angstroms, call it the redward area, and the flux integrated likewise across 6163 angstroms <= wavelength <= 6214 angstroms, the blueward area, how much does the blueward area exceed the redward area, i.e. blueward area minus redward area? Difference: -378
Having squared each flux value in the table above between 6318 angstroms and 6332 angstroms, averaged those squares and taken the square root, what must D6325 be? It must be 11.6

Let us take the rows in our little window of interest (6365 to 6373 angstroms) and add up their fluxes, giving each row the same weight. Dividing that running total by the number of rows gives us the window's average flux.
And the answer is 12.3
